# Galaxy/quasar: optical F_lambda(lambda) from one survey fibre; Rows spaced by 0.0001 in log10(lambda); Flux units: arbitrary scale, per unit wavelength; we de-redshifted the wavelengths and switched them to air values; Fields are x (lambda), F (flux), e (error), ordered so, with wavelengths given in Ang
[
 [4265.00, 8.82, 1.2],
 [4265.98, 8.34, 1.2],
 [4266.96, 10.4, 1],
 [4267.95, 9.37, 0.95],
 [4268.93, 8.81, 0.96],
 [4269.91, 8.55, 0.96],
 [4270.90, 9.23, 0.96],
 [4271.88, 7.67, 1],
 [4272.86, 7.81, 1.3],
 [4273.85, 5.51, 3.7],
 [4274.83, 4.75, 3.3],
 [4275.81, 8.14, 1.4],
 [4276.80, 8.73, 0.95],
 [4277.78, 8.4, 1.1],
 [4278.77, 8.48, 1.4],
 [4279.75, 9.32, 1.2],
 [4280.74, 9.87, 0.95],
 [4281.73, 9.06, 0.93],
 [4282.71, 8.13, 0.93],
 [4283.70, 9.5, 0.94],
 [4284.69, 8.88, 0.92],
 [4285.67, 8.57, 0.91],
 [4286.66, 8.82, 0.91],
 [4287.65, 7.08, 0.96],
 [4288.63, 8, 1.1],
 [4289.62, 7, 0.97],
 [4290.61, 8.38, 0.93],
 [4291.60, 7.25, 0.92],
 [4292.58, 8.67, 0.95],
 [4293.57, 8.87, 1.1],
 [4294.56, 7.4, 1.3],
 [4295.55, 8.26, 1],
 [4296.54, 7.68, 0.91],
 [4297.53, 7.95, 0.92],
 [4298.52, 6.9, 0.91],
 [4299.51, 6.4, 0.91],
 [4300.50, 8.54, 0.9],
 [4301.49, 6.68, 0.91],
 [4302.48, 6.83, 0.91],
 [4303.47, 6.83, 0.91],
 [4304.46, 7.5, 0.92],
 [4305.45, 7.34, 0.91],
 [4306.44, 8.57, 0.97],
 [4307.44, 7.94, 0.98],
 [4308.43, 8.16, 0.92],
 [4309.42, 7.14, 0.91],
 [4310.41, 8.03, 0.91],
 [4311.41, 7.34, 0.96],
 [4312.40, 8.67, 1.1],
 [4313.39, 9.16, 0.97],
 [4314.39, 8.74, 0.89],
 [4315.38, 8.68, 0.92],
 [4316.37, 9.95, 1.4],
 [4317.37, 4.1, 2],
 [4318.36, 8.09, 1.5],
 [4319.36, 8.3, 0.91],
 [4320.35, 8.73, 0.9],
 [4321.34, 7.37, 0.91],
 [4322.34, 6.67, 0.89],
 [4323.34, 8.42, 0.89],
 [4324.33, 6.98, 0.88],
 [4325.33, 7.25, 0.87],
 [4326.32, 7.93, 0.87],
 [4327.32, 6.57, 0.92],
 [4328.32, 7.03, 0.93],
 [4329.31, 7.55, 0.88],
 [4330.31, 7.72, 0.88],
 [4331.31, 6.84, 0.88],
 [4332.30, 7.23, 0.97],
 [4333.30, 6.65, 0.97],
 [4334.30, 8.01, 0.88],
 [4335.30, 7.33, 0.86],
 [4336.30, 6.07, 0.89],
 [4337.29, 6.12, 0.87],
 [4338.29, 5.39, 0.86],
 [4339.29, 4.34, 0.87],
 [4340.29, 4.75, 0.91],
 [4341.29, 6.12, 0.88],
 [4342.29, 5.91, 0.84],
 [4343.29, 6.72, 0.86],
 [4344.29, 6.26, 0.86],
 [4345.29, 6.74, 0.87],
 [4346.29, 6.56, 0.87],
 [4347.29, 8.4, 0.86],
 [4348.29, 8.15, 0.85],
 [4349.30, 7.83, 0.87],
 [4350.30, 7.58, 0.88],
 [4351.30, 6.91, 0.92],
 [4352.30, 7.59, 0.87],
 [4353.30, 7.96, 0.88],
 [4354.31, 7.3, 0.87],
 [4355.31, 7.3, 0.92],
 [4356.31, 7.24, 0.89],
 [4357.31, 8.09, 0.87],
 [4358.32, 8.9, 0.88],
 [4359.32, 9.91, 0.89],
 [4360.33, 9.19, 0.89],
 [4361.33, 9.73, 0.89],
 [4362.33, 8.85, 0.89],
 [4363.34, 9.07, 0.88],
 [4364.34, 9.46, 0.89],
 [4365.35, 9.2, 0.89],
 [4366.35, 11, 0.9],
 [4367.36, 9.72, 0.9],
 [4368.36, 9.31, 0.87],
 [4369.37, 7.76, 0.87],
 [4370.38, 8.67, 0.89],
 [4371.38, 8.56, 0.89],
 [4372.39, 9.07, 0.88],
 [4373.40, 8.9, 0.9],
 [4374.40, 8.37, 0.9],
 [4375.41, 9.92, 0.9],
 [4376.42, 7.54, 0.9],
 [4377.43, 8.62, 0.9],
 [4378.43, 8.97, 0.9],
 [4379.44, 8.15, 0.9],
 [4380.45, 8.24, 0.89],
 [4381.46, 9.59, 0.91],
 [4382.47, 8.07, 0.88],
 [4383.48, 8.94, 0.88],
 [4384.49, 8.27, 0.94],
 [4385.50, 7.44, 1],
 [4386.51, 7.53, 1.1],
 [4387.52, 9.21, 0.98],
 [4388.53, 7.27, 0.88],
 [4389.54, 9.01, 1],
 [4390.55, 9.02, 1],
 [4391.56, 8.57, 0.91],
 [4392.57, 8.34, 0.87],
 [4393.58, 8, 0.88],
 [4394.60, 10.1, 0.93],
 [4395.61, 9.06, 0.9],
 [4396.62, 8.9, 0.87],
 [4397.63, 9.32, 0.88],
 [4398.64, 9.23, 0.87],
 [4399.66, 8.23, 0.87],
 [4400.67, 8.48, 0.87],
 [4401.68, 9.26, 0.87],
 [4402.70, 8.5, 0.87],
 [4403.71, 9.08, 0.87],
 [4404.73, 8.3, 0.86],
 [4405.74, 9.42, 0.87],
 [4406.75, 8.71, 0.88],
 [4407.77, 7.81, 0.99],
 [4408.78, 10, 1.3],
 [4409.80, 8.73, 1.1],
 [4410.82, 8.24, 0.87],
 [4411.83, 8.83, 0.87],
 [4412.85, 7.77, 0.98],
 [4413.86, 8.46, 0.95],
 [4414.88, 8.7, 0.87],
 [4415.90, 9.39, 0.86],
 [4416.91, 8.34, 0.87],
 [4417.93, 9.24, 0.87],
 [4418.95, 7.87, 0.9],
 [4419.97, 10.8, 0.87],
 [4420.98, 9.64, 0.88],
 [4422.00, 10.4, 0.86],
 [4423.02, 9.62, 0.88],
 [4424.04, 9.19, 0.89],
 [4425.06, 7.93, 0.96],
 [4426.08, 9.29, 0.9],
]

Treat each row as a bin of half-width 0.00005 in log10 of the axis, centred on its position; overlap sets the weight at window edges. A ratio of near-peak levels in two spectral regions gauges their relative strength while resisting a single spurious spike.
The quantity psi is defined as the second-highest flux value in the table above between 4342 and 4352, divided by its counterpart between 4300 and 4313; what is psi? 0.95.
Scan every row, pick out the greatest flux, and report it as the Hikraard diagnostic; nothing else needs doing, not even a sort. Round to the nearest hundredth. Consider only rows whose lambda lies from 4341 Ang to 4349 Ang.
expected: 8.40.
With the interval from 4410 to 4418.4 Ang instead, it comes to 9.39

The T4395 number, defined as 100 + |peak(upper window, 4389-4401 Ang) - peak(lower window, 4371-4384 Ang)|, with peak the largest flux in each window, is 100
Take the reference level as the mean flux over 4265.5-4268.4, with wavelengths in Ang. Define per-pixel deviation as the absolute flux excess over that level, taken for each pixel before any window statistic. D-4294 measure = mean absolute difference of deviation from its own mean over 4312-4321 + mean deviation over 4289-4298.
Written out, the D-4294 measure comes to 2.3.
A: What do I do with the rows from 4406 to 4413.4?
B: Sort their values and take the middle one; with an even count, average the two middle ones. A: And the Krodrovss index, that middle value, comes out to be 8.71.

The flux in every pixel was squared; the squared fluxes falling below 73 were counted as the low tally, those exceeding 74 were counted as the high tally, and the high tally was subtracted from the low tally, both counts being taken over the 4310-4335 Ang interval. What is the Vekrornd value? 13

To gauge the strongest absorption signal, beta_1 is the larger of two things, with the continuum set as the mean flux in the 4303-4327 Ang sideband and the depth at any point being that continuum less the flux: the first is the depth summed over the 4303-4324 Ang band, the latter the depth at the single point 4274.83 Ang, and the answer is 3.1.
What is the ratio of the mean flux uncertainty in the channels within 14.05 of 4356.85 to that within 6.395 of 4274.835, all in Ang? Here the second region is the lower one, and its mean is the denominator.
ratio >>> 0.60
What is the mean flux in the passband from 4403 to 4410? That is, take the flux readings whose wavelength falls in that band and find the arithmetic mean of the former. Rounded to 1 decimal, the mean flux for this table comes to 8.9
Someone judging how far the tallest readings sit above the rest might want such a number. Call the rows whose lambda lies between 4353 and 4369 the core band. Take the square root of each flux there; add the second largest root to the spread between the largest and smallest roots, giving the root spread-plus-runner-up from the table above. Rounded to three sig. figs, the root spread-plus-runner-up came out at 3.77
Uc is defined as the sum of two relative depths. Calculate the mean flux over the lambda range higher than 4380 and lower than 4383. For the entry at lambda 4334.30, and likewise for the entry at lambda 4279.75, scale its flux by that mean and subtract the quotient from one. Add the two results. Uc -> -0.01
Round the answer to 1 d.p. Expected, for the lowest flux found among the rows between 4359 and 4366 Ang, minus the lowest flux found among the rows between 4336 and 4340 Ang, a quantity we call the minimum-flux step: 4.5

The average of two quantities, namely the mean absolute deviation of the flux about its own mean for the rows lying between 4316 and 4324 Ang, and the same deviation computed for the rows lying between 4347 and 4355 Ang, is 0.81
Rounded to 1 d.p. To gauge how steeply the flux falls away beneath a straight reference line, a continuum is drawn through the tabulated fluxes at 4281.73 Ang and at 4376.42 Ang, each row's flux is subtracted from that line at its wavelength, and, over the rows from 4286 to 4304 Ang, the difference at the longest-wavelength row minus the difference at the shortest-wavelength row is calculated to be 1.7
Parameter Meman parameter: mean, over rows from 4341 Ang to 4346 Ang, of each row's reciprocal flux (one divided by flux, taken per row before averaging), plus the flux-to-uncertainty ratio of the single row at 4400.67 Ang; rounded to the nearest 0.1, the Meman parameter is 9.9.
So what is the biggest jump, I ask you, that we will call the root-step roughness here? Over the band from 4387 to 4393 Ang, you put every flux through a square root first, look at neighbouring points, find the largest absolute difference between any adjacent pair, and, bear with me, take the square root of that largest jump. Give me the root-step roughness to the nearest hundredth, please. 0.58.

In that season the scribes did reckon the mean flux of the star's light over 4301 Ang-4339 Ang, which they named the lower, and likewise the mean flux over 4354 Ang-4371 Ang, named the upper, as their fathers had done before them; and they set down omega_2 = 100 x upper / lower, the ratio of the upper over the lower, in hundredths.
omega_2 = 119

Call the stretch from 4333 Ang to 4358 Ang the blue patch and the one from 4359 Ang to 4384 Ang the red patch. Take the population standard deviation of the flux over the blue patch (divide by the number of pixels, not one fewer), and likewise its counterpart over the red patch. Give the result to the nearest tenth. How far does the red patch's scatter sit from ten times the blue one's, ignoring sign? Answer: 9.6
